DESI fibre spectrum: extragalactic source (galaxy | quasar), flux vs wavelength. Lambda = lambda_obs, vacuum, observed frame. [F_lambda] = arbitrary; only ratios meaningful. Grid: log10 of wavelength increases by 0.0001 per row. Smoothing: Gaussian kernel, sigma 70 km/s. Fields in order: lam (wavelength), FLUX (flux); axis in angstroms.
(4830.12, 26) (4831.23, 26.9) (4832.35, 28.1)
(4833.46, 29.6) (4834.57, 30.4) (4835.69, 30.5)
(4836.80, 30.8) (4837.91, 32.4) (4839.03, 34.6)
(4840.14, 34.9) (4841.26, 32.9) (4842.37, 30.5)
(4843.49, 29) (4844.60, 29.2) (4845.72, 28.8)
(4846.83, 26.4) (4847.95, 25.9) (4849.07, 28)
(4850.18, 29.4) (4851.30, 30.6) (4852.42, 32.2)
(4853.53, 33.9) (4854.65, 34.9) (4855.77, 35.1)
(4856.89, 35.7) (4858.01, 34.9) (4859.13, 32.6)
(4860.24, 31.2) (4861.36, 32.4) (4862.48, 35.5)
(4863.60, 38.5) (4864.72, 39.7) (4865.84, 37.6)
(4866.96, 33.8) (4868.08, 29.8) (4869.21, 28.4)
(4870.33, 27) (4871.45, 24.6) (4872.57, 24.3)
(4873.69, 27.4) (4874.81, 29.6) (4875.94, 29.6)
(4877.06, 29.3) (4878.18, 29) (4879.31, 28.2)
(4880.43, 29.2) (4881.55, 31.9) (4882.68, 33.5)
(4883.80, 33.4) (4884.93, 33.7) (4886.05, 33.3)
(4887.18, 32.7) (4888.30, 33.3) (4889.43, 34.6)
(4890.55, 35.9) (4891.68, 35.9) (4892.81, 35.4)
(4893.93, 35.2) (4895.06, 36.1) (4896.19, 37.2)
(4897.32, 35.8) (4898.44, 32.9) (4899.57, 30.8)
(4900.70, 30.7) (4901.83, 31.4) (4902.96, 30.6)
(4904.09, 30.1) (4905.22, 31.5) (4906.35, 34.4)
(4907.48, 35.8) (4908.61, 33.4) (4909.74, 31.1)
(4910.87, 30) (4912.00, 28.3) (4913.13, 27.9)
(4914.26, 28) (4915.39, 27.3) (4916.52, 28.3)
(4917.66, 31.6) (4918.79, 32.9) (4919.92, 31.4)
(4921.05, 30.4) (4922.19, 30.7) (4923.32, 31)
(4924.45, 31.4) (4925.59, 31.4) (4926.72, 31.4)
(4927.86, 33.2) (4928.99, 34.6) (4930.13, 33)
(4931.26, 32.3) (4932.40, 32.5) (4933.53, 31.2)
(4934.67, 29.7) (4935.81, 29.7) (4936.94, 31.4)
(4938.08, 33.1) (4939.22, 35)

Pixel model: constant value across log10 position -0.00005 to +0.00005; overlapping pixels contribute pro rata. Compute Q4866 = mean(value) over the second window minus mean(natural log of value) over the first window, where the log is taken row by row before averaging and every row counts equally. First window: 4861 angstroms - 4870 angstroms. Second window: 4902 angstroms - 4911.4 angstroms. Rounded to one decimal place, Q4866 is 28.6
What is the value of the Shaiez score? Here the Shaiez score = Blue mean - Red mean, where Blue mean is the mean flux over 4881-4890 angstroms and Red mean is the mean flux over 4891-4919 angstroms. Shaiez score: 1.2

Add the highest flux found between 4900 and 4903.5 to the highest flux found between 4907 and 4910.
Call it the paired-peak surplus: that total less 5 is 62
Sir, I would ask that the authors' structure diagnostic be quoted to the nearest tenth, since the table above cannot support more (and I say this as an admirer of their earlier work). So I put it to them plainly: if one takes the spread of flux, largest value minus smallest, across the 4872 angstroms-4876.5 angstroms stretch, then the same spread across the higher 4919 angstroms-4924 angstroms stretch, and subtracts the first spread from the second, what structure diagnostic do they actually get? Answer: -4.3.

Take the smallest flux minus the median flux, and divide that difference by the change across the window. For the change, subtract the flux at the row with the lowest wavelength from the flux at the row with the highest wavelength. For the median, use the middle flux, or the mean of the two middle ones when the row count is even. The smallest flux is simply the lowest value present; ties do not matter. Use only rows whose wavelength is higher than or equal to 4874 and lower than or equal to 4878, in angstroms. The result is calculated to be 1.0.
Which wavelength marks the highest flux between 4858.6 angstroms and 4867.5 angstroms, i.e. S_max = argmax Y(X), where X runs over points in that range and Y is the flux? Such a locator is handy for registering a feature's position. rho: 4864.72 angstroms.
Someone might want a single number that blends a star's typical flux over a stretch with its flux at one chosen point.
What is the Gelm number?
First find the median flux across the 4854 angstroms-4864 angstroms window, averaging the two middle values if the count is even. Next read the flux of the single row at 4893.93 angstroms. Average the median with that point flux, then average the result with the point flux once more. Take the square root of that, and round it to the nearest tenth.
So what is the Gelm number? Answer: 5.9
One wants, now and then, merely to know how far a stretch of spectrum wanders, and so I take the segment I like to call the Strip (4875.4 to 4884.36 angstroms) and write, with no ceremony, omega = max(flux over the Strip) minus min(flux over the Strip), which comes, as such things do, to 5.30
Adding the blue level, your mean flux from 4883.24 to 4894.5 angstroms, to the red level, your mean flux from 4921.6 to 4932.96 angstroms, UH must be 66.5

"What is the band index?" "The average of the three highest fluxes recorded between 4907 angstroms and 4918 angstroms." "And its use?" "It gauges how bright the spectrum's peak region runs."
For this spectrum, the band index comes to 33.6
